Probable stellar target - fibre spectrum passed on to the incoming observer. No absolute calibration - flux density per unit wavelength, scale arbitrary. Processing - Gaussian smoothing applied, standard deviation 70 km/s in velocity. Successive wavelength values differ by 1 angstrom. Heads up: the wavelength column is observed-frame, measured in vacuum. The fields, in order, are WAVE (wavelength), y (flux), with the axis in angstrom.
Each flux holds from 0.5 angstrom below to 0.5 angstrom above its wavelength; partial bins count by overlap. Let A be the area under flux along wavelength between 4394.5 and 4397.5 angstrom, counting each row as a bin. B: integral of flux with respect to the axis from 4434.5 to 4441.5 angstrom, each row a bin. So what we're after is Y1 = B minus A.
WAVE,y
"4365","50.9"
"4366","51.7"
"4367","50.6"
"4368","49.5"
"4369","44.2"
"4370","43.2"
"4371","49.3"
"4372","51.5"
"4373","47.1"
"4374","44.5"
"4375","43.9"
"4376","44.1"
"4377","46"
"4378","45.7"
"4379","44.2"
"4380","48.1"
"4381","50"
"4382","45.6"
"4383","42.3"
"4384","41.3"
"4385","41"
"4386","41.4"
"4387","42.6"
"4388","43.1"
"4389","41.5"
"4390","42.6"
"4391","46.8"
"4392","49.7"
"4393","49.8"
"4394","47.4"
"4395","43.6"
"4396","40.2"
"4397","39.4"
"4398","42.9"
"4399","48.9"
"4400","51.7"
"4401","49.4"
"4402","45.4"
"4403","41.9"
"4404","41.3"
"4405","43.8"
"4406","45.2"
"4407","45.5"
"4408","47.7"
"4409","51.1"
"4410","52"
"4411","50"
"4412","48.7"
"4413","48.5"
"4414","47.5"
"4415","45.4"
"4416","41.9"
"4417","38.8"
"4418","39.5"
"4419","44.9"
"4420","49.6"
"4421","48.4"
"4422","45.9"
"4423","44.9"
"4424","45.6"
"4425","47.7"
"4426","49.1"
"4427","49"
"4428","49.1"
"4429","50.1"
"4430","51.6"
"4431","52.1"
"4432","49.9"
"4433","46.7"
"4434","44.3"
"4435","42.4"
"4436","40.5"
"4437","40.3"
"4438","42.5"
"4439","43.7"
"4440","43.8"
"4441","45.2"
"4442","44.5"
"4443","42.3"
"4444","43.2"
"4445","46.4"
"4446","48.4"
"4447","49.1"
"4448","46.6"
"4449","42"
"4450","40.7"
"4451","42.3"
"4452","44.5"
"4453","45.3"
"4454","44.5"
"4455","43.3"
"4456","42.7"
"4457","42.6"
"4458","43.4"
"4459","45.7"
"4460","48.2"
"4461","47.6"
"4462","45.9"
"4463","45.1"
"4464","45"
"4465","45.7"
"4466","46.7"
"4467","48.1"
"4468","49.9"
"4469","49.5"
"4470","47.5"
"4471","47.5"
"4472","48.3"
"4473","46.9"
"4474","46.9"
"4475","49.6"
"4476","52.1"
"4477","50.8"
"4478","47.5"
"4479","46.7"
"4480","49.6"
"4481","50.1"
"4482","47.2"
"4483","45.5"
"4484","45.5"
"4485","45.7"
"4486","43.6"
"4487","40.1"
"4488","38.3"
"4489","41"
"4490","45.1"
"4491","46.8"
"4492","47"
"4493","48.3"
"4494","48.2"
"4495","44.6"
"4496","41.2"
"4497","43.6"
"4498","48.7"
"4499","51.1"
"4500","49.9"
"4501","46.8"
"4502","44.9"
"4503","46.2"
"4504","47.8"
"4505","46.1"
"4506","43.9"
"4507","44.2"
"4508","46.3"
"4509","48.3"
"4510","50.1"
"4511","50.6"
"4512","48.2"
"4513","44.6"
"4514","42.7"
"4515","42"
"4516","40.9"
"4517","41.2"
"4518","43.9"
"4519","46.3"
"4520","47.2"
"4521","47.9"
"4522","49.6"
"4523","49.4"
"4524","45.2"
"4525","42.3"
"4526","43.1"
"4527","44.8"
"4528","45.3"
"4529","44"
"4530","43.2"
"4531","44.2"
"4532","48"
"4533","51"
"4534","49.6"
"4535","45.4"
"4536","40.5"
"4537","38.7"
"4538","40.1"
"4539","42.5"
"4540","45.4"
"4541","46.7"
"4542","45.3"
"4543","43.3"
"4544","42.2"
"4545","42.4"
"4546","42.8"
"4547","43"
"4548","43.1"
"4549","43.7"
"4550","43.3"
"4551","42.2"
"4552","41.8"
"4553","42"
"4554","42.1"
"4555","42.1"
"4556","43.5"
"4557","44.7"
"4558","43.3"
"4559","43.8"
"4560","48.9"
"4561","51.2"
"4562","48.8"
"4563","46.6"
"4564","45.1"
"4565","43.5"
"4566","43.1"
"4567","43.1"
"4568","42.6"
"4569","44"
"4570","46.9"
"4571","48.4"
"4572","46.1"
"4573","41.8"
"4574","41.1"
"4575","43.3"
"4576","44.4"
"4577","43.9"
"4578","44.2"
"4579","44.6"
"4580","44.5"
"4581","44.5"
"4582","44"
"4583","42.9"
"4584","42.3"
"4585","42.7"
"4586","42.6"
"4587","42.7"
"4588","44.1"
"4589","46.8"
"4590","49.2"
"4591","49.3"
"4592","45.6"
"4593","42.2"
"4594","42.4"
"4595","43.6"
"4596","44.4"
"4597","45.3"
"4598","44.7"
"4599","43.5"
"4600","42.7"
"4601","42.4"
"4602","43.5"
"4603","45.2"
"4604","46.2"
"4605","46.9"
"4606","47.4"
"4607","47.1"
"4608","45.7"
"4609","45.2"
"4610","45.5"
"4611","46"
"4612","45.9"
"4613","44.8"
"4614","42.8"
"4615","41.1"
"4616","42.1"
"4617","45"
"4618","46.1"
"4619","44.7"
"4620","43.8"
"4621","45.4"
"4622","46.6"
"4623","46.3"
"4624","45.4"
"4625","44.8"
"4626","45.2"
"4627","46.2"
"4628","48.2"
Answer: 175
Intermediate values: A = 123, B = 298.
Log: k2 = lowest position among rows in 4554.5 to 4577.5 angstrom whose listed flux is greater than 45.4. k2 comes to 4560 angstrom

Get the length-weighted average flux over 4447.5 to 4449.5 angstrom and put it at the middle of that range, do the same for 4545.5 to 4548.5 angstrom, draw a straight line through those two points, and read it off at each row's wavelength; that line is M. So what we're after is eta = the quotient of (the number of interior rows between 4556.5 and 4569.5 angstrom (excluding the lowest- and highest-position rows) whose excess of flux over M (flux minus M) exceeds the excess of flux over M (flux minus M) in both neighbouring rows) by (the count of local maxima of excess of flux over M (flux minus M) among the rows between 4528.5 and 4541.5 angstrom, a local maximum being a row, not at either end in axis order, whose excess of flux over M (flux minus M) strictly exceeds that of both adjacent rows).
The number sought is 2.0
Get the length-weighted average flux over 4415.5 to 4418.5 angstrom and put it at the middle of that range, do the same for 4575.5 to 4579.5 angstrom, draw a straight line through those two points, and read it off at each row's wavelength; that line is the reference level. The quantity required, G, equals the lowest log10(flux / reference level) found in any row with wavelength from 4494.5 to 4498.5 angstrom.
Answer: -0.010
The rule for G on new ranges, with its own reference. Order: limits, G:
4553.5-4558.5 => -0.016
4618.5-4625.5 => -0.015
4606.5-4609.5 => 0.001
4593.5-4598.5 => -0.023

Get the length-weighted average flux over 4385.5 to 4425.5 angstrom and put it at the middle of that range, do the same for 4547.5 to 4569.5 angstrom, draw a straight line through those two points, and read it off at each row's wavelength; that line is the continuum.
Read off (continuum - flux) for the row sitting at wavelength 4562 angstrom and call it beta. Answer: -4.6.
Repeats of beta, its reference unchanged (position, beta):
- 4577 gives 0.1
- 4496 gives 3.6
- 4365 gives -5.0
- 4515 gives 2.6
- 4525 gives 2.2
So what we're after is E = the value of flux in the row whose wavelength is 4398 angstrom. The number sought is 42.9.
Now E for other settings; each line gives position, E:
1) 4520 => 47.2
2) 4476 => 52.1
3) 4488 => 38.3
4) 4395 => 43.6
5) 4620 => 43.8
